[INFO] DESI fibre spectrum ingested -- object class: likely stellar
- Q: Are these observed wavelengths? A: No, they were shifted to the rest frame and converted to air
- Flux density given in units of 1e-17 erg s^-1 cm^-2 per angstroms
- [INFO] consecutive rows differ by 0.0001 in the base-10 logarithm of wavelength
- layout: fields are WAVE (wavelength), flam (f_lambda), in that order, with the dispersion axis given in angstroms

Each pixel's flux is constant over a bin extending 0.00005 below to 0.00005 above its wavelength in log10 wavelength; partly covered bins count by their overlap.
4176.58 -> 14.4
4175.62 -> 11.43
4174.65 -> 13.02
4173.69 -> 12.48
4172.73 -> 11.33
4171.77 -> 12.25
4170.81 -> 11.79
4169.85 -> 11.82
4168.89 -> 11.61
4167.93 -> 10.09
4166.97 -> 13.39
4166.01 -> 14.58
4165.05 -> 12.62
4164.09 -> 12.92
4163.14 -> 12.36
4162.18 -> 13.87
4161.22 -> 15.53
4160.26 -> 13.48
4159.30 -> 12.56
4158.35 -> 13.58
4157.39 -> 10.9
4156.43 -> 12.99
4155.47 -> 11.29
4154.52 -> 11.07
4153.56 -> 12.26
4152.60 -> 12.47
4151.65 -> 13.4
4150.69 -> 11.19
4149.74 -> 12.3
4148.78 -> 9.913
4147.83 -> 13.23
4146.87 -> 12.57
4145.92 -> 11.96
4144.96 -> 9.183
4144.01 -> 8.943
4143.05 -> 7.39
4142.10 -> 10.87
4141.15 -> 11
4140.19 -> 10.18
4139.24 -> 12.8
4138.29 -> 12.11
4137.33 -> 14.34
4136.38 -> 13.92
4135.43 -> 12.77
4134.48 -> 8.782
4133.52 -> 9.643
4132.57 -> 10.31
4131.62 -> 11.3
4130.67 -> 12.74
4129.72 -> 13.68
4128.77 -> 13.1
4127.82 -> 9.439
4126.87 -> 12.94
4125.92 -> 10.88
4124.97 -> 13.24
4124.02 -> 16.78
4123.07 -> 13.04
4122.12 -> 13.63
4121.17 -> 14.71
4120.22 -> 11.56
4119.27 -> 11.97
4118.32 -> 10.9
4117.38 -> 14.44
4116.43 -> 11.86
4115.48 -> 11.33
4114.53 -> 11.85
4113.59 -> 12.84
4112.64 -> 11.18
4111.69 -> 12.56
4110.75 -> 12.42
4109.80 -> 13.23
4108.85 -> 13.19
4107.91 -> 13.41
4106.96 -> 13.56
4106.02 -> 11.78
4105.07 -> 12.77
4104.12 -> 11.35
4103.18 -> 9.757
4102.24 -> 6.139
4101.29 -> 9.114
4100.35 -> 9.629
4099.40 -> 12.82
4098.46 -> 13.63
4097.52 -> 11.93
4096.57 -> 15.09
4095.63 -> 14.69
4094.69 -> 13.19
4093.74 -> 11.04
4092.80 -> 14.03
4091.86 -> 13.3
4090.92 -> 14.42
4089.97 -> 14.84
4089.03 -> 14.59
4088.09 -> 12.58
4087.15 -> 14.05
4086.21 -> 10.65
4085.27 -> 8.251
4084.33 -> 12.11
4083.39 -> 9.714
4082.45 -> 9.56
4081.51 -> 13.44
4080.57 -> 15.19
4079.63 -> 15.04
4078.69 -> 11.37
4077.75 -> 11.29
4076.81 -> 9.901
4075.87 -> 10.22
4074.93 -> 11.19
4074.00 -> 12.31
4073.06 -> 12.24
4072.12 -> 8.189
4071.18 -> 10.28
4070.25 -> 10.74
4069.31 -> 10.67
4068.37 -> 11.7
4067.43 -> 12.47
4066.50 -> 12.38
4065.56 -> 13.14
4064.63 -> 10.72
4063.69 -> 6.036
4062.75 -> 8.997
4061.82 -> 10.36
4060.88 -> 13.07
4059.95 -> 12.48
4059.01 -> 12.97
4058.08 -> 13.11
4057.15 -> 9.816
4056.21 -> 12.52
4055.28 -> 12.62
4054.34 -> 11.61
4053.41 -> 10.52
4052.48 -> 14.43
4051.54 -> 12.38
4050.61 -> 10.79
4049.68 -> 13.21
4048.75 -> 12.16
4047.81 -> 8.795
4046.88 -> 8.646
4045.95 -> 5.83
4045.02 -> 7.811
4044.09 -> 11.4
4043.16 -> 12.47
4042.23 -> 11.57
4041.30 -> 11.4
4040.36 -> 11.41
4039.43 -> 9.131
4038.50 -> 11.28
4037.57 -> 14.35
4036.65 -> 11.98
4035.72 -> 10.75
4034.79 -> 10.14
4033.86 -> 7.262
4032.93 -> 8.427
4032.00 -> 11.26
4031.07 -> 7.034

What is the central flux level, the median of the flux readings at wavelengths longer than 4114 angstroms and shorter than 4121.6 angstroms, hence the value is 11.9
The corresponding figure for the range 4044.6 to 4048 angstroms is 8.2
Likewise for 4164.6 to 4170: 12.2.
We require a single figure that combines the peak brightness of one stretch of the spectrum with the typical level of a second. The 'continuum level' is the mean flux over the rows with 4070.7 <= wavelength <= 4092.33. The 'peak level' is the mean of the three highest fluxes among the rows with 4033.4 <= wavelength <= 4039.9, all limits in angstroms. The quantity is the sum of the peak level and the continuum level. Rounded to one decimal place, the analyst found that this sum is 24.5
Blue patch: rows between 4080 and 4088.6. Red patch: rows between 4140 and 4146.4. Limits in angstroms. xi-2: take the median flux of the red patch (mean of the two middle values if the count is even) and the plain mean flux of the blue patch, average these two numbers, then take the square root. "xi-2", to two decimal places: 3.31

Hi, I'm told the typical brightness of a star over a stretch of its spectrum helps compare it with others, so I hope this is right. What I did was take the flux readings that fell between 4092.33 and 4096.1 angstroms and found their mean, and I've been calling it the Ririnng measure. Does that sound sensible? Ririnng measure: 13.2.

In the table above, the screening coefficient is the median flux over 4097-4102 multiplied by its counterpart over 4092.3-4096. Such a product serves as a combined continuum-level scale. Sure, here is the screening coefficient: 162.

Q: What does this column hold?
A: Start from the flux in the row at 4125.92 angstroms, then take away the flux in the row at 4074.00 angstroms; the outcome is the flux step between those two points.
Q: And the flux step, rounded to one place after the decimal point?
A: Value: -1.4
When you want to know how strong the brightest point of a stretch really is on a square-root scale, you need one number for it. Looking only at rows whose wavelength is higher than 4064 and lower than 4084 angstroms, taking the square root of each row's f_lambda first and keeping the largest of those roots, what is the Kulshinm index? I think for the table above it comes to 3.897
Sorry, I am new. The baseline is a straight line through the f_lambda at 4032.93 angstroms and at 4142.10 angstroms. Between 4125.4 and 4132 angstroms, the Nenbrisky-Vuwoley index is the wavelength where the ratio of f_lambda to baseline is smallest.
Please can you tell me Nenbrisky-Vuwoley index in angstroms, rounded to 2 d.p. 4127.82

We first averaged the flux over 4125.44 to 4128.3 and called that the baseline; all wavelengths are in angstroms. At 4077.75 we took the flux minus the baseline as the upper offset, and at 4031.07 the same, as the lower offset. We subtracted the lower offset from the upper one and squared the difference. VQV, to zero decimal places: 18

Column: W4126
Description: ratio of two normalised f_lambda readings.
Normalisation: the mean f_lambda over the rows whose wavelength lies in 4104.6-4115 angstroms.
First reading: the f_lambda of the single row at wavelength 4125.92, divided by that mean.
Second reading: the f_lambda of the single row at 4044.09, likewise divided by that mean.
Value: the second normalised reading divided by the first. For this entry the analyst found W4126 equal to 1.05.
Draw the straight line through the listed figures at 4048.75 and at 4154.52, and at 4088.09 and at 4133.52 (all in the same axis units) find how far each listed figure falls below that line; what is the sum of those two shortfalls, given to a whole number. 1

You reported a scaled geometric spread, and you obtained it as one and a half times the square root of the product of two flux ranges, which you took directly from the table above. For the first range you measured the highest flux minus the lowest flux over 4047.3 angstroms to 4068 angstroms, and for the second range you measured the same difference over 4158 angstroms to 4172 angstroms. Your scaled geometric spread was 10.1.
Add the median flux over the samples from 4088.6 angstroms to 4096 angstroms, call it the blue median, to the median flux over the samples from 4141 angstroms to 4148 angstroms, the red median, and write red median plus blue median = 25.2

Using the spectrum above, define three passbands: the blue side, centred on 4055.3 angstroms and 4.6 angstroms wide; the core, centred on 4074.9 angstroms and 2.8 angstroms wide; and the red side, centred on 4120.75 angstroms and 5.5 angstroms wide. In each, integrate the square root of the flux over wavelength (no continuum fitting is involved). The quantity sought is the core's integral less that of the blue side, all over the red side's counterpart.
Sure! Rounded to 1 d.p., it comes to -0.3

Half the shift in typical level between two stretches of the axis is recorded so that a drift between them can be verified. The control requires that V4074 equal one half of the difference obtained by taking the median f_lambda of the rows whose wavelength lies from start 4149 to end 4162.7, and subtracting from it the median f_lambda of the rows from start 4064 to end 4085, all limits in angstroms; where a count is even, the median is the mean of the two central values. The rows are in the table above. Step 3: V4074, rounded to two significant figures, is 0.59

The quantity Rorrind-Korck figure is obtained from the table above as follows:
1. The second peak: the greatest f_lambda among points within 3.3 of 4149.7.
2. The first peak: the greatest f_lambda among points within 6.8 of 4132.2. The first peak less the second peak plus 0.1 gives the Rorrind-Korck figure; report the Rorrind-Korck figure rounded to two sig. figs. 1.0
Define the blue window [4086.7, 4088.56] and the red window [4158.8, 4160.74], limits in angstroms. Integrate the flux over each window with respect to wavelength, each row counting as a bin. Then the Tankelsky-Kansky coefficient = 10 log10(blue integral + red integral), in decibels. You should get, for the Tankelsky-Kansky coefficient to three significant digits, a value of 17.0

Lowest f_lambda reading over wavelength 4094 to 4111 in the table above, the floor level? 6.139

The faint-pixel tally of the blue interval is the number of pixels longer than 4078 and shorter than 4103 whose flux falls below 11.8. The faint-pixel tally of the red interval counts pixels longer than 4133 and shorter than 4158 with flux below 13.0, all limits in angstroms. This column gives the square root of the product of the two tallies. 14.1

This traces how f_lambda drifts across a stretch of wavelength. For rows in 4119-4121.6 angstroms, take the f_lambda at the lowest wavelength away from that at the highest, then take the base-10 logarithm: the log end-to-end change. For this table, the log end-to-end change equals 0.4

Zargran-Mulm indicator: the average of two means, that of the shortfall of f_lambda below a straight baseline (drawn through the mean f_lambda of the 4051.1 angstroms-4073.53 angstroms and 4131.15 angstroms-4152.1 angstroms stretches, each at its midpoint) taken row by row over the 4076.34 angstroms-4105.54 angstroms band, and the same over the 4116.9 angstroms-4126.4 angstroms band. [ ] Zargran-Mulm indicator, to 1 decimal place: -1.3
